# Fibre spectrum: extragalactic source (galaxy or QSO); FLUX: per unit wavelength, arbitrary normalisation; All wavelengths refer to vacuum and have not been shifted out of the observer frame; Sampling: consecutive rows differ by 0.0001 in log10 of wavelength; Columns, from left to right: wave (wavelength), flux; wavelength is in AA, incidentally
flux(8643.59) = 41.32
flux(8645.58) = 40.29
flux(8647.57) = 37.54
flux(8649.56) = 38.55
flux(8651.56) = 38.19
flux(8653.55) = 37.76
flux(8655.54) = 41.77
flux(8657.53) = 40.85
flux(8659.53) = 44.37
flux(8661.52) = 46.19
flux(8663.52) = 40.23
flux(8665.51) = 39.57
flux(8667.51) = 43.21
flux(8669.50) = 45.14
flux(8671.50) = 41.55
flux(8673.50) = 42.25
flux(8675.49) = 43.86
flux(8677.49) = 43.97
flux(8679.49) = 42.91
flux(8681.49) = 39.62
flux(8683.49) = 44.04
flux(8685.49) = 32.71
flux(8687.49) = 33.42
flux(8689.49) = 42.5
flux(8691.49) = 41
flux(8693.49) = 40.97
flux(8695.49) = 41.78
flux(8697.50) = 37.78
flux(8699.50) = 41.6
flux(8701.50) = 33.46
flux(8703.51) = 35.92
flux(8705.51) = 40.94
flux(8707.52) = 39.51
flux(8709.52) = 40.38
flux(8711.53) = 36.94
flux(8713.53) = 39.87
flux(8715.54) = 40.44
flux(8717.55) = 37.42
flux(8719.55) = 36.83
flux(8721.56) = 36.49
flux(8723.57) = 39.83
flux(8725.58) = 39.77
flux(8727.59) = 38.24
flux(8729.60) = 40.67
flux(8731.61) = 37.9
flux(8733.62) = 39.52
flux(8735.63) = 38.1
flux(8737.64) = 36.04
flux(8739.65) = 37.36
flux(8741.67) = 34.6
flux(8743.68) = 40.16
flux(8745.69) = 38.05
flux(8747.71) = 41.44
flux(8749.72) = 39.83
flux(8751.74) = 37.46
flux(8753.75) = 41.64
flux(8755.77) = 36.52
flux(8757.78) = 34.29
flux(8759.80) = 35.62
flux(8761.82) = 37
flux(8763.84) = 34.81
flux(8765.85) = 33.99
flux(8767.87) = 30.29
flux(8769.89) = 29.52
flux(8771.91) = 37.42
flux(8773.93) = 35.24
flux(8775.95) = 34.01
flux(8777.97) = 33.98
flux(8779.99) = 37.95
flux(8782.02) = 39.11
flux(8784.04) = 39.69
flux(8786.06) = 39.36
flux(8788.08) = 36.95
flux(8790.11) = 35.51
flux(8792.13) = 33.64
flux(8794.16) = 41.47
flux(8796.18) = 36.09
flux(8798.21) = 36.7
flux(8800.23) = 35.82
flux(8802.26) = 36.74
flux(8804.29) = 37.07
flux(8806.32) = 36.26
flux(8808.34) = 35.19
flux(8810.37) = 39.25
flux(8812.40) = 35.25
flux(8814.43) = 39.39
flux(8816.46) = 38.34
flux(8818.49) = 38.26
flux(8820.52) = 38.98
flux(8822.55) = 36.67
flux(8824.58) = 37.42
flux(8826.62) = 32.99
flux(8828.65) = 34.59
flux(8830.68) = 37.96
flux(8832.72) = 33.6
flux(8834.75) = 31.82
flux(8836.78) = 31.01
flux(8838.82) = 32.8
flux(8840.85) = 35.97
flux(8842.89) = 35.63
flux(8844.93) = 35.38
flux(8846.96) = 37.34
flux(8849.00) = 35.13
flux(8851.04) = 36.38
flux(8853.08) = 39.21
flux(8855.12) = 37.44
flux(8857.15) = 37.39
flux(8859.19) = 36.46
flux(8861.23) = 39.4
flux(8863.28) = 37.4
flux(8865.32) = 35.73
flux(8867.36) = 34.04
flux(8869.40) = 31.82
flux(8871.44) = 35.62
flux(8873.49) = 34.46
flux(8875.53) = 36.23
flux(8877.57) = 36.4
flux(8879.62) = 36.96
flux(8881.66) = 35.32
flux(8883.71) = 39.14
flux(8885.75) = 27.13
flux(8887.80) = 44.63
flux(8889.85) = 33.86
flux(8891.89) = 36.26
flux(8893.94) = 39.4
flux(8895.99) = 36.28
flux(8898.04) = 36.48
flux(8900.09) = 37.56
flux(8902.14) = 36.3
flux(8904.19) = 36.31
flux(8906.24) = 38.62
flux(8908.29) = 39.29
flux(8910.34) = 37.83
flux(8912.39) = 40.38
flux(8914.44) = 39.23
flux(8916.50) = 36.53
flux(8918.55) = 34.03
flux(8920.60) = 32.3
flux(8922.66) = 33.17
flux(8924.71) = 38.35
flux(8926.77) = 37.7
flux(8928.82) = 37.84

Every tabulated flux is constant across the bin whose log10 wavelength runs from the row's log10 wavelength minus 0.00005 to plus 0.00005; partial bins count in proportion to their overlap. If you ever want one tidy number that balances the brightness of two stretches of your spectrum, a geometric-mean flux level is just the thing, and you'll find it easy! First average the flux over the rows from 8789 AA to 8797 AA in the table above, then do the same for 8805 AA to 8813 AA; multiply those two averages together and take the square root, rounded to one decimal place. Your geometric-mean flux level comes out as 36.6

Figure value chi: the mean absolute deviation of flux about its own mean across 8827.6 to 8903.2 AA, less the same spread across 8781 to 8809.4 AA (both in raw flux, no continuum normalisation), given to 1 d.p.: 0.4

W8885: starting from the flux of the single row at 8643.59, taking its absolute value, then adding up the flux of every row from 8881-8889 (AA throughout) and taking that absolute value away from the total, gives 105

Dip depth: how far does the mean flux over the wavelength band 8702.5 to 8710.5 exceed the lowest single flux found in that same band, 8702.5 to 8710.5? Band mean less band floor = 3.3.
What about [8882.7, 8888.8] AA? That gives 9.8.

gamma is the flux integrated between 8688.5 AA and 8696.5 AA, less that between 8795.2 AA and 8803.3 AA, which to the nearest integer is 38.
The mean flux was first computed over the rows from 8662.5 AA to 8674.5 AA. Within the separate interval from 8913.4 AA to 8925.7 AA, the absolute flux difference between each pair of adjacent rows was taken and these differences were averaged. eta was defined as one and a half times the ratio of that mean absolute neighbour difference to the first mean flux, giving 0.093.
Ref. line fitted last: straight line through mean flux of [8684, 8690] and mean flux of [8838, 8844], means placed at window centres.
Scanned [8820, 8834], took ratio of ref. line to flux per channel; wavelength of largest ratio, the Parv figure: 8826.62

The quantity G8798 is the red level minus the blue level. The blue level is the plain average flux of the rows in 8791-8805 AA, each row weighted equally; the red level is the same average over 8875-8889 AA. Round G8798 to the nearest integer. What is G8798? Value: 0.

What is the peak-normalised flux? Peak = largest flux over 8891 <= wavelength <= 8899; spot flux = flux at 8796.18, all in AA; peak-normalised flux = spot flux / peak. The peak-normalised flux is 0.916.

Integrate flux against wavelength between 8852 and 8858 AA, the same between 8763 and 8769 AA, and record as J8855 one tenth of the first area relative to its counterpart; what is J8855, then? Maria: 0.116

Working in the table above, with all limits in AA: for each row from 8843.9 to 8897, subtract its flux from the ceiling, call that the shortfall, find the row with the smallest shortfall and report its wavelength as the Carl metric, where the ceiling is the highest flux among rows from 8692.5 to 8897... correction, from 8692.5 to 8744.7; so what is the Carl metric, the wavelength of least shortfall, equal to 8887.80 AA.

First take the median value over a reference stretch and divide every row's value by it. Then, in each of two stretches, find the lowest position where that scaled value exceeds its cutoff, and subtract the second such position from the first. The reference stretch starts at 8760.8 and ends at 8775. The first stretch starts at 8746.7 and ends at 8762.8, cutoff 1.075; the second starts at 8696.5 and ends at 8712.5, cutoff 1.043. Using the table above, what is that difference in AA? 50.2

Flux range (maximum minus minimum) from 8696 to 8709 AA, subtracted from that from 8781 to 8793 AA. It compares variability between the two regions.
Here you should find -2.1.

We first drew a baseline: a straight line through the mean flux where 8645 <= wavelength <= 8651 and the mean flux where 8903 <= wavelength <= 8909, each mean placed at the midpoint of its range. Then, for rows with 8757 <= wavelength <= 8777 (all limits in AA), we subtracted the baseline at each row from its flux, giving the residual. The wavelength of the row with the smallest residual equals 8769.89 AA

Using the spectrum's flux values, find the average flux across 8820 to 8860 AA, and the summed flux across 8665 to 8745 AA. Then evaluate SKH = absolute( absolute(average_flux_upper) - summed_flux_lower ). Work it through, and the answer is 1543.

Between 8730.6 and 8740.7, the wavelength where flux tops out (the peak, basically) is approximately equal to 8733.62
